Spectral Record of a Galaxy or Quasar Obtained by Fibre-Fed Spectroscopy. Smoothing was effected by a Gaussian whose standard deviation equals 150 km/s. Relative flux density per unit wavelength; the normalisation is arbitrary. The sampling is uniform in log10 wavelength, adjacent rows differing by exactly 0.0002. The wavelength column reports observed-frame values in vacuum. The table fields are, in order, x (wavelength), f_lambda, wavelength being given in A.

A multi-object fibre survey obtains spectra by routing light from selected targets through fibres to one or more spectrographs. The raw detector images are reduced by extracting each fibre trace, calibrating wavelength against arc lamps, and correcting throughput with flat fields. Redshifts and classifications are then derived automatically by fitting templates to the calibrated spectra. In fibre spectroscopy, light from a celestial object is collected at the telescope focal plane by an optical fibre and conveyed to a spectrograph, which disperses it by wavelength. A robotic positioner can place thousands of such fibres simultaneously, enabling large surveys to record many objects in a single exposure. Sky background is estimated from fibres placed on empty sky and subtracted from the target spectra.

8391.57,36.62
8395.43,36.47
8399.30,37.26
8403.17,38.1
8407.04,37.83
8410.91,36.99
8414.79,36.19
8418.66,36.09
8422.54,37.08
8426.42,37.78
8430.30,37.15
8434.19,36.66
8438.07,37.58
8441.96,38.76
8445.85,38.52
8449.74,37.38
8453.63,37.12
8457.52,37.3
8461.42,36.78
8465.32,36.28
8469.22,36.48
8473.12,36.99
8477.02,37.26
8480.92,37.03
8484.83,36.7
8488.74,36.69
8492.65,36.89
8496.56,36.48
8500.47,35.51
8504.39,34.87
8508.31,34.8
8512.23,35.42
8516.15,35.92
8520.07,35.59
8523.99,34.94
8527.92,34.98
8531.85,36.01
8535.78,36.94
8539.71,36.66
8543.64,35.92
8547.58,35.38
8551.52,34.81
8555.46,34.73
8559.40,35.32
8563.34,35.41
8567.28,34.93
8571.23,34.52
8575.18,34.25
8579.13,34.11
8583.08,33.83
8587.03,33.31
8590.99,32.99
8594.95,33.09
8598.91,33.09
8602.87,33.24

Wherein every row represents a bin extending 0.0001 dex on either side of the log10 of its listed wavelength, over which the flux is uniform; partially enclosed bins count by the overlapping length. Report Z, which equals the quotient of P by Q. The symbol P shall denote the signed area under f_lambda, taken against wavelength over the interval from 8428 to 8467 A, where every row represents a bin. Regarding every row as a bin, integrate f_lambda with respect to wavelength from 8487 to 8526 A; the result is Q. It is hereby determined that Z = 1.046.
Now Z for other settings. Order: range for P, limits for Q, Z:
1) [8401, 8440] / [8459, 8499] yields 0.985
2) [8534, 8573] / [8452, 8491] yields 0.962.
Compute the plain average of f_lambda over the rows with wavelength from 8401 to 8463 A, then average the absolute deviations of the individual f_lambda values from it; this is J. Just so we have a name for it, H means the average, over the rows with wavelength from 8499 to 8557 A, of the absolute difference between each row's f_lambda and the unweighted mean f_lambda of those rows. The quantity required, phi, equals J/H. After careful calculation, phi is 1.1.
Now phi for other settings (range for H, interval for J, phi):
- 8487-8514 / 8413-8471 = 0.8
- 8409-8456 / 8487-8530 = 1.0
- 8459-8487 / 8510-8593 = 3.0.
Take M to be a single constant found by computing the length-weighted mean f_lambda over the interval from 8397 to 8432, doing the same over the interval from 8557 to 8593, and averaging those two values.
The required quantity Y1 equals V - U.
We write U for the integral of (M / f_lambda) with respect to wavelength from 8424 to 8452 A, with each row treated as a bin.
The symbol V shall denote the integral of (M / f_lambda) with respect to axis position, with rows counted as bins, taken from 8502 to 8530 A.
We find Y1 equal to 1.8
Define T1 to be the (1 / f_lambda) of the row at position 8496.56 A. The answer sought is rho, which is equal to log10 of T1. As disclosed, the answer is -1.56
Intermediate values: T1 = 0.0274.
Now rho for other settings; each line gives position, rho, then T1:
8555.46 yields -1.54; 0.0288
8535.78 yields -1.57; 0.0271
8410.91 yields -1.57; 0.0270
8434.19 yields -1.56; 0.0273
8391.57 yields -1.56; 0.0273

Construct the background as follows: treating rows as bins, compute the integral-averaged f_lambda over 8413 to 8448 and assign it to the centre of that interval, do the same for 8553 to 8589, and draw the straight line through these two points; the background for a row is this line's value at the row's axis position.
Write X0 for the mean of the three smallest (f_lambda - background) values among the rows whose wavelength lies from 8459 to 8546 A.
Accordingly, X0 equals -0.8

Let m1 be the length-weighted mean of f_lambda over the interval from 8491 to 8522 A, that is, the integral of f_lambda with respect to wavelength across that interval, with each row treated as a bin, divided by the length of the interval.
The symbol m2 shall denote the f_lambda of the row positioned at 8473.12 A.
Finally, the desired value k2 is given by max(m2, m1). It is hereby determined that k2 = 37.0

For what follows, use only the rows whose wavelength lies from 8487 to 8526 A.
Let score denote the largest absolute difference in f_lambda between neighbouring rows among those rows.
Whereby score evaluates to 0.97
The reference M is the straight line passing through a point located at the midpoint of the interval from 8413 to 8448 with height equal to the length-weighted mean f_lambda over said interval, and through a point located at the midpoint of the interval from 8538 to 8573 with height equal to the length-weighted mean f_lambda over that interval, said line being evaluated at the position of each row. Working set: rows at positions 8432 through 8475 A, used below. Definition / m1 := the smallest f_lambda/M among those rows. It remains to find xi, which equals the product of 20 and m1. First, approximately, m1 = 0.984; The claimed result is 19.7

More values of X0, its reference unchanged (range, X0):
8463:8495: 0.0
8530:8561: 0.1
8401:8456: -1.2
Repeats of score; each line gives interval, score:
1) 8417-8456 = 1.18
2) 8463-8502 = 0.97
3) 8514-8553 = 1.03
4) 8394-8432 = 0.99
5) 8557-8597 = 0.52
